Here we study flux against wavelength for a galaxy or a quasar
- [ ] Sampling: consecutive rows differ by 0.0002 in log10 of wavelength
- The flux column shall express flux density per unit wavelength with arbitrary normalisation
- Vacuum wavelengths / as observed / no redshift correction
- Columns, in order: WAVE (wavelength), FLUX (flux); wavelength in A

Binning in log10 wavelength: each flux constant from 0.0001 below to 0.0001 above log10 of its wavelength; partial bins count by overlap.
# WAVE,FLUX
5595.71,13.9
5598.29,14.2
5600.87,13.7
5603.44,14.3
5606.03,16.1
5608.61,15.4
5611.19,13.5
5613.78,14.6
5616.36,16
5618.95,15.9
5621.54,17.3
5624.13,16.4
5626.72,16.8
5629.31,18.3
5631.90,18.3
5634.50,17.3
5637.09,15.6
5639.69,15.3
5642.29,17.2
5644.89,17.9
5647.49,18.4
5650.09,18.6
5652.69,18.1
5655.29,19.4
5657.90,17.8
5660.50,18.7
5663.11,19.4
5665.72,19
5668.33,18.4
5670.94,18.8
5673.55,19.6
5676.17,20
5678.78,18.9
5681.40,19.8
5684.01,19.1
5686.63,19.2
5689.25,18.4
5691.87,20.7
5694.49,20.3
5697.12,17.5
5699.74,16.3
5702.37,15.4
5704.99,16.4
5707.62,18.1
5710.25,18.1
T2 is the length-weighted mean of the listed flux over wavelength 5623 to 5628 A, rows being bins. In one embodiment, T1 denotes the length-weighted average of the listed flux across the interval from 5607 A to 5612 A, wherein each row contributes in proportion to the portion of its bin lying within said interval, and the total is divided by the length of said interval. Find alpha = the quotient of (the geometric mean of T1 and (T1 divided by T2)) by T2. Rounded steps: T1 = 14.7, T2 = 16.6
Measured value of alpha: 0.22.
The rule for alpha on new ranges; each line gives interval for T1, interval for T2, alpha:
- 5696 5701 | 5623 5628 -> 0.25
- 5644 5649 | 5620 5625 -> 0.26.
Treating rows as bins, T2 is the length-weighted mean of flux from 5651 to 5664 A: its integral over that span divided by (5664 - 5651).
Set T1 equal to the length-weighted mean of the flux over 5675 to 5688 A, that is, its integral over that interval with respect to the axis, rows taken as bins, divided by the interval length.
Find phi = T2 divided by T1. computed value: 0.96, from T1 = 19.4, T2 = 18.7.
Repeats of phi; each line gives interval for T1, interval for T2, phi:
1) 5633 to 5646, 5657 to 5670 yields 1.12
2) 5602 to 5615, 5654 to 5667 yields 1.28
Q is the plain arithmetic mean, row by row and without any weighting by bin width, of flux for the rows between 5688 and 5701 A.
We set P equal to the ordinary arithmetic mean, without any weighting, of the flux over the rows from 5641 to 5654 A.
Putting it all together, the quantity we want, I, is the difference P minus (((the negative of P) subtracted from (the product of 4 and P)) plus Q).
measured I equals -90.8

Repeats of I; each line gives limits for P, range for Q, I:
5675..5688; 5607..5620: -92.7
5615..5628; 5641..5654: -84.0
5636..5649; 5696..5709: -84.3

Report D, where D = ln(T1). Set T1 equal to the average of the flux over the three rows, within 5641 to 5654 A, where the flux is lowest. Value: 2.88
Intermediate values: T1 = 17.7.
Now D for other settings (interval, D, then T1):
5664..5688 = 2.93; 18.7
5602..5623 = 2.65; 14.1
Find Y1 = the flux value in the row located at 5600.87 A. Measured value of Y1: 13.7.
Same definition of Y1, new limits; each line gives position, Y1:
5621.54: 17.3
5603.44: 14.3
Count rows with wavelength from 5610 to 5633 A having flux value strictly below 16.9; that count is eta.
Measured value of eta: 6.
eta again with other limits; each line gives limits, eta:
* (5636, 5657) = 2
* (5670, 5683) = 0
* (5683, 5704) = 2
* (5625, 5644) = 3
